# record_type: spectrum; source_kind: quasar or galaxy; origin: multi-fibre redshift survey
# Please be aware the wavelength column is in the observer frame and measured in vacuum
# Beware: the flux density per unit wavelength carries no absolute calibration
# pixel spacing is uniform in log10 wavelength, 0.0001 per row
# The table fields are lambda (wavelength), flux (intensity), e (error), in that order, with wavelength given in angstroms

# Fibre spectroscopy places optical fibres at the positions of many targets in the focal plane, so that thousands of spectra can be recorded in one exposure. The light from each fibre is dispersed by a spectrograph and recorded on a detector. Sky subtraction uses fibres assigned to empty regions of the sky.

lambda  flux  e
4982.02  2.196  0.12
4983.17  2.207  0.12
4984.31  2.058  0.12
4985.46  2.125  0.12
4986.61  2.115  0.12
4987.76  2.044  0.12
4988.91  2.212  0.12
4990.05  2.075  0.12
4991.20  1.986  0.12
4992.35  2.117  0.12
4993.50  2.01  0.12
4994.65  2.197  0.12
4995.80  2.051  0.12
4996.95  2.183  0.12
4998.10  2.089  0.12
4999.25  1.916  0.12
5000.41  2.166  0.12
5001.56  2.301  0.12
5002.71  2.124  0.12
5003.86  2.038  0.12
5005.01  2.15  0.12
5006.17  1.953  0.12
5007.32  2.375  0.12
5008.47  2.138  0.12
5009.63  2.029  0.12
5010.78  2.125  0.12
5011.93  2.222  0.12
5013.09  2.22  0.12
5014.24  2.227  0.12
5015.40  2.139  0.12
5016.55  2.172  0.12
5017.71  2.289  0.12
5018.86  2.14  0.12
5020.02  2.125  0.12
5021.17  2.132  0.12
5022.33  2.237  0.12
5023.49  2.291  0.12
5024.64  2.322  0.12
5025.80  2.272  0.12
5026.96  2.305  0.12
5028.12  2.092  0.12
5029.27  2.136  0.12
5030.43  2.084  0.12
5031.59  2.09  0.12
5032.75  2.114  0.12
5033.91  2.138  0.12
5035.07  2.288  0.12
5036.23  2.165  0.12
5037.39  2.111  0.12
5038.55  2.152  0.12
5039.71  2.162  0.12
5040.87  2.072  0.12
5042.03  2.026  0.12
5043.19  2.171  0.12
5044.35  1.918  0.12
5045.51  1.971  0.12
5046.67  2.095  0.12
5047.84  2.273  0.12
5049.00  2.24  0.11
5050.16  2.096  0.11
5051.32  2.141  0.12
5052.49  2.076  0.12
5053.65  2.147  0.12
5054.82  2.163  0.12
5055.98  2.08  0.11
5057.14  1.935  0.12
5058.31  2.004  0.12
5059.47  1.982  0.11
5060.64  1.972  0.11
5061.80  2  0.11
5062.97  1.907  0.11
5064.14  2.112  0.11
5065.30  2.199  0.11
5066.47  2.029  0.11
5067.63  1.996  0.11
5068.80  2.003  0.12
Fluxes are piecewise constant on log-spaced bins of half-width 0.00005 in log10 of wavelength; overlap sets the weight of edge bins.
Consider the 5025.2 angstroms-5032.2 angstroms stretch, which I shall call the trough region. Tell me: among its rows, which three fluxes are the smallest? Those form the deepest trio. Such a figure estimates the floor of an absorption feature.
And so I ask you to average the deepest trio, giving 2.09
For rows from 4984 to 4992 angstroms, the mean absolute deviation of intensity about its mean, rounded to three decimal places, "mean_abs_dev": 0.054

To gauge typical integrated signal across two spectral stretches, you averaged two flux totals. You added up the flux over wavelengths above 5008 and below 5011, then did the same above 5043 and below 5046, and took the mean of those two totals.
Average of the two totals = 6.18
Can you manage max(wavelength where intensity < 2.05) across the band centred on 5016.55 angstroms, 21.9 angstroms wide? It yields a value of 5009.63 angstroms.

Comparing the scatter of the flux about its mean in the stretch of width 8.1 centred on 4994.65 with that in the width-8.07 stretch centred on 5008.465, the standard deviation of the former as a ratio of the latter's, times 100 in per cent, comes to 60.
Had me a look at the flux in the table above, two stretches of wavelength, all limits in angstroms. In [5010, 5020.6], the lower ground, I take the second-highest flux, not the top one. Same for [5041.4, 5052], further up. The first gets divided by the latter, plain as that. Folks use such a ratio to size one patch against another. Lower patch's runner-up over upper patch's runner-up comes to 0.99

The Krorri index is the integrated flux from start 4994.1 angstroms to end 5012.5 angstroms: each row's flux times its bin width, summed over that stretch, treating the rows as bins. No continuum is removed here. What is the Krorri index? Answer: 39.2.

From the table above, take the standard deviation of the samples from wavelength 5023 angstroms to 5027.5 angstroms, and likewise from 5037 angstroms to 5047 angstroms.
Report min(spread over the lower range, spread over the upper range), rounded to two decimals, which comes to 0.02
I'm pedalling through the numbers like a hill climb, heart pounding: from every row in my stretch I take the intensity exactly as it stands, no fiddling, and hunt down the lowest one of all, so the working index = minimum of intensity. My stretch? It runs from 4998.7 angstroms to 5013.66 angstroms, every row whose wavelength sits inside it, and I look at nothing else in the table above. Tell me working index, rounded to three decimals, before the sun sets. 1.916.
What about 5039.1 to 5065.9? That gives 1.907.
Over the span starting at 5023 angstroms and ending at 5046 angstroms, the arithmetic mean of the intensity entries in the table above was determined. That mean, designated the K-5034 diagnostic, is 2.14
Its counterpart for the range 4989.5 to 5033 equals 2.15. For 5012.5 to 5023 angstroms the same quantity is 2.19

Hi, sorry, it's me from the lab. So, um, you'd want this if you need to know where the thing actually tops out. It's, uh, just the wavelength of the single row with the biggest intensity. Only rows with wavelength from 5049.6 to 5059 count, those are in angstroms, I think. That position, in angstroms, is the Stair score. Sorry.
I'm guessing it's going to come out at 5054.82 angstroms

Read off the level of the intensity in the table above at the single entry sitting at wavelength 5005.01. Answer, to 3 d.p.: 2.150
